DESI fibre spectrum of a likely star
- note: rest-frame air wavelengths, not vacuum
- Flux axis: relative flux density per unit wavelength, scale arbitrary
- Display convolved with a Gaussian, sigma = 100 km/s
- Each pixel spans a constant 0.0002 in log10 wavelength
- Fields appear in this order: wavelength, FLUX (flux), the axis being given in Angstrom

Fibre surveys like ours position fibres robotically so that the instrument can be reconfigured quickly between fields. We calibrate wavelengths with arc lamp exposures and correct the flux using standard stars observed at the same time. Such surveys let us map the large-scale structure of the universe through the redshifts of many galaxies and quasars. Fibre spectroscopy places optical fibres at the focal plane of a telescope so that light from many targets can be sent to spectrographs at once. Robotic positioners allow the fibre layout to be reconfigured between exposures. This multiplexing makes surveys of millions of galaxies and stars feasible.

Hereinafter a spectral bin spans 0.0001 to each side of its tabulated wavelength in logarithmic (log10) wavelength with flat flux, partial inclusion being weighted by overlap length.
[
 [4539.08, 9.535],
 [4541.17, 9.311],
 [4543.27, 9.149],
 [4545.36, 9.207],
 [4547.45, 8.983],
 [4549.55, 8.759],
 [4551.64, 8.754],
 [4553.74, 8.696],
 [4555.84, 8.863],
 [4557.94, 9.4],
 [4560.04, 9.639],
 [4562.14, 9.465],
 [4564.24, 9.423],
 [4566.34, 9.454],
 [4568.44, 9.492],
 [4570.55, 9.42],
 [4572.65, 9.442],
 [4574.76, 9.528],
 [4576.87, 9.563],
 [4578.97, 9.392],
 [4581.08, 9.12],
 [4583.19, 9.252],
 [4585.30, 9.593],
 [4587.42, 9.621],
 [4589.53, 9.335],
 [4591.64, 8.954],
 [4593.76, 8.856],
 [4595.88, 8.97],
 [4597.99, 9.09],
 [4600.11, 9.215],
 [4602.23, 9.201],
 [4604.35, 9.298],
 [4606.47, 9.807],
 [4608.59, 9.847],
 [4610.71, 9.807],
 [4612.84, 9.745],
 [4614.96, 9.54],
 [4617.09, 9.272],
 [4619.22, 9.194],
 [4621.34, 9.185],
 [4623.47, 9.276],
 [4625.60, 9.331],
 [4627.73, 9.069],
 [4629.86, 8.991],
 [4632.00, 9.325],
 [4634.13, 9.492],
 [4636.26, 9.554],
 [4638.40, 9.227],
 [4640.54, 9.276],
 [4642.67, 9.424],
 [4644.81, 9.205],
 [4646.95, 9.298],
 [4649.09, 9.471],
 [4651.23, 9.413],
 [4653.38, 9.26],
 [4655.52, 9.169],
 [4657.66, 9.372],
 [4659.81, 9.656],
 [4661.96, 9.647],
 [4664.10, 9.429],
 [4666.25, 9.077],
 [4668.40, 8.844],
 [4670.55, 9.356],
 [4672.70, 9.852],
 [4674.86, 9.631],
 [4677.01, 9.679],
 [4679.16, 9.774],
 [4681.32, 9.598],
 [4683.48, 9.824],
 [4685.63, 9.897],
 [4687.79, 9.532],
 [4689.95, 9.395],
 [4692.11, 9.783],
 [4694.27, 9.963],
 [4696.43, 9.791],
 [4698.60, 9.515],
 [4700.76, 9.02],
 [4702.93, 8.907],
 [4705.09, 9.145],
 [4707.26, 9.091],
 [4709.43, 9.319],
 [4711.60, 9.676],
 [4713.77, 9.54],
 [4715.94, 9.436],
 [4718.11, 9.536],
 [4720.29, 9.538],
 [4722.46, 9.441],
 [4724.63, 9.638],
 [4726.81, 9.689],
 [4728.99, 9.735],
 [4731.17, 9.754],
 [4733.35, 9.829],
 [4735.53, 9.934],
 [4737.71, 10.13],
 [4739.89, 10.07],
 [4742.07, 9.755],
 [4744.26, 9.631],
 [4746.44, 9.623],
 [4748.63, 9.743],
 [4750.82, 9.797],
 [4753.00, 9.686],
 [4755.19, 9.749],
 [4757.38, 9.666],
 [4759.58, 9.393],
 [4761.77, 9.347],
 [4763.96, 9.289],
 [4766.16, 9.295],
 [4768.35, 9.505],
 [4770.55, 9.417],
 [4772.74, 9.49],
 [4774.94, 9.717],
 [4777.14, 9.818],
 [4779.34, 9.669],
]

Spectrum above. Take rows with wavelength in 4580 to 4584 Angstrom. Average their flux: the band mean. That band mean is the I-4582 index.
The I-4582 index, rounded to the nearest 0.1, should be 9.2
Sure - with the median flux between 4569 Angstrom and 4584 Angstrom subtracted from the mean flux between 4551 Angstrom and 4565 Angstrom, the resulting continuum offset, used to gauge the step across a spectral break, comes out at -0.24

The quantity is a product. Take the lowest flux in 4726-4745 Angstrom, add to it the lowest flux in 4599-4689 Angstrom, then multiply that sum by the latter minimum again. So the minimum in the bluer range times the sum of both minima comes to 163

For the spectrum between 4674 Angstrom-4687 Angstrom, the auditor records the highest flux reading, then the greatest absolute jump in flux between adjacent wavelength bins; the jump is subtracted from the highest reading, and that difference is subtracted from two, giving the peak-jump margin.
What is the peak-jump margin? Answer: -7.67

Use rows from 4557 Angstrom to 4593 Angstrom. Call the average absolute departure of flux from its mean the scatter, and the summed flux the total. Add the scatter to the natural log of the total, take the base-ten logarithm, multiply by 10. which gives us 7.16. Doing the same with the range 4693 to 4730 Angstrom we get 7.25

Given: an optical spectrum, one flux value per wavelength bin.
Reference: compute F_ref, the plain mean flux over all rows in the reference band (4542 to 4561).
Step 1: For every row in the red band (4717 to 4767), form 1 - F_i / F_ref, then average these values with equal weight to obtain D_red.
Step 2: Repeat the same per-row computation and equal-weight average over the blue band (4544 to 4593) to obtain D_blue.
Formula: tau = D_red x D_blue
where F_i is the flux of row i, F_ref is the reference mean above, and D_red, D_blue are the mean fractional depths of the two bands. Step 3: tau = 0.0017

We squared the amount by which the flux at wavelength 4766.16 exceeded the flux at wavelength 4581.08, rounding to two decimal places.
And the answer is 0.03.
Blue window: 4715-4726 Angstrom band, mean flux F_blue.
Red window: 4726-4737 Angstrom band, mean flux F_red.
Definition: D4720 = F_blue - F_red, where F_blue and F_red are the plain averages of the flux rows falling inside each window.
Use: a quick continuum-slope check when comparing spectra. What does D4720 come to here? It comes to -0.27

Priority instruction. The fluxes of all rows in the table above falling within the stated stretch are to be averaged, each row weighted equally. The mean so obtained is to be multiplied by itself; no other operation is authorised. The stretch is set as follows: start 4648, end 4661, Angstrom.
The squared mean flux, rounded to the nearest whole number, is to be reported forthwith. 88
